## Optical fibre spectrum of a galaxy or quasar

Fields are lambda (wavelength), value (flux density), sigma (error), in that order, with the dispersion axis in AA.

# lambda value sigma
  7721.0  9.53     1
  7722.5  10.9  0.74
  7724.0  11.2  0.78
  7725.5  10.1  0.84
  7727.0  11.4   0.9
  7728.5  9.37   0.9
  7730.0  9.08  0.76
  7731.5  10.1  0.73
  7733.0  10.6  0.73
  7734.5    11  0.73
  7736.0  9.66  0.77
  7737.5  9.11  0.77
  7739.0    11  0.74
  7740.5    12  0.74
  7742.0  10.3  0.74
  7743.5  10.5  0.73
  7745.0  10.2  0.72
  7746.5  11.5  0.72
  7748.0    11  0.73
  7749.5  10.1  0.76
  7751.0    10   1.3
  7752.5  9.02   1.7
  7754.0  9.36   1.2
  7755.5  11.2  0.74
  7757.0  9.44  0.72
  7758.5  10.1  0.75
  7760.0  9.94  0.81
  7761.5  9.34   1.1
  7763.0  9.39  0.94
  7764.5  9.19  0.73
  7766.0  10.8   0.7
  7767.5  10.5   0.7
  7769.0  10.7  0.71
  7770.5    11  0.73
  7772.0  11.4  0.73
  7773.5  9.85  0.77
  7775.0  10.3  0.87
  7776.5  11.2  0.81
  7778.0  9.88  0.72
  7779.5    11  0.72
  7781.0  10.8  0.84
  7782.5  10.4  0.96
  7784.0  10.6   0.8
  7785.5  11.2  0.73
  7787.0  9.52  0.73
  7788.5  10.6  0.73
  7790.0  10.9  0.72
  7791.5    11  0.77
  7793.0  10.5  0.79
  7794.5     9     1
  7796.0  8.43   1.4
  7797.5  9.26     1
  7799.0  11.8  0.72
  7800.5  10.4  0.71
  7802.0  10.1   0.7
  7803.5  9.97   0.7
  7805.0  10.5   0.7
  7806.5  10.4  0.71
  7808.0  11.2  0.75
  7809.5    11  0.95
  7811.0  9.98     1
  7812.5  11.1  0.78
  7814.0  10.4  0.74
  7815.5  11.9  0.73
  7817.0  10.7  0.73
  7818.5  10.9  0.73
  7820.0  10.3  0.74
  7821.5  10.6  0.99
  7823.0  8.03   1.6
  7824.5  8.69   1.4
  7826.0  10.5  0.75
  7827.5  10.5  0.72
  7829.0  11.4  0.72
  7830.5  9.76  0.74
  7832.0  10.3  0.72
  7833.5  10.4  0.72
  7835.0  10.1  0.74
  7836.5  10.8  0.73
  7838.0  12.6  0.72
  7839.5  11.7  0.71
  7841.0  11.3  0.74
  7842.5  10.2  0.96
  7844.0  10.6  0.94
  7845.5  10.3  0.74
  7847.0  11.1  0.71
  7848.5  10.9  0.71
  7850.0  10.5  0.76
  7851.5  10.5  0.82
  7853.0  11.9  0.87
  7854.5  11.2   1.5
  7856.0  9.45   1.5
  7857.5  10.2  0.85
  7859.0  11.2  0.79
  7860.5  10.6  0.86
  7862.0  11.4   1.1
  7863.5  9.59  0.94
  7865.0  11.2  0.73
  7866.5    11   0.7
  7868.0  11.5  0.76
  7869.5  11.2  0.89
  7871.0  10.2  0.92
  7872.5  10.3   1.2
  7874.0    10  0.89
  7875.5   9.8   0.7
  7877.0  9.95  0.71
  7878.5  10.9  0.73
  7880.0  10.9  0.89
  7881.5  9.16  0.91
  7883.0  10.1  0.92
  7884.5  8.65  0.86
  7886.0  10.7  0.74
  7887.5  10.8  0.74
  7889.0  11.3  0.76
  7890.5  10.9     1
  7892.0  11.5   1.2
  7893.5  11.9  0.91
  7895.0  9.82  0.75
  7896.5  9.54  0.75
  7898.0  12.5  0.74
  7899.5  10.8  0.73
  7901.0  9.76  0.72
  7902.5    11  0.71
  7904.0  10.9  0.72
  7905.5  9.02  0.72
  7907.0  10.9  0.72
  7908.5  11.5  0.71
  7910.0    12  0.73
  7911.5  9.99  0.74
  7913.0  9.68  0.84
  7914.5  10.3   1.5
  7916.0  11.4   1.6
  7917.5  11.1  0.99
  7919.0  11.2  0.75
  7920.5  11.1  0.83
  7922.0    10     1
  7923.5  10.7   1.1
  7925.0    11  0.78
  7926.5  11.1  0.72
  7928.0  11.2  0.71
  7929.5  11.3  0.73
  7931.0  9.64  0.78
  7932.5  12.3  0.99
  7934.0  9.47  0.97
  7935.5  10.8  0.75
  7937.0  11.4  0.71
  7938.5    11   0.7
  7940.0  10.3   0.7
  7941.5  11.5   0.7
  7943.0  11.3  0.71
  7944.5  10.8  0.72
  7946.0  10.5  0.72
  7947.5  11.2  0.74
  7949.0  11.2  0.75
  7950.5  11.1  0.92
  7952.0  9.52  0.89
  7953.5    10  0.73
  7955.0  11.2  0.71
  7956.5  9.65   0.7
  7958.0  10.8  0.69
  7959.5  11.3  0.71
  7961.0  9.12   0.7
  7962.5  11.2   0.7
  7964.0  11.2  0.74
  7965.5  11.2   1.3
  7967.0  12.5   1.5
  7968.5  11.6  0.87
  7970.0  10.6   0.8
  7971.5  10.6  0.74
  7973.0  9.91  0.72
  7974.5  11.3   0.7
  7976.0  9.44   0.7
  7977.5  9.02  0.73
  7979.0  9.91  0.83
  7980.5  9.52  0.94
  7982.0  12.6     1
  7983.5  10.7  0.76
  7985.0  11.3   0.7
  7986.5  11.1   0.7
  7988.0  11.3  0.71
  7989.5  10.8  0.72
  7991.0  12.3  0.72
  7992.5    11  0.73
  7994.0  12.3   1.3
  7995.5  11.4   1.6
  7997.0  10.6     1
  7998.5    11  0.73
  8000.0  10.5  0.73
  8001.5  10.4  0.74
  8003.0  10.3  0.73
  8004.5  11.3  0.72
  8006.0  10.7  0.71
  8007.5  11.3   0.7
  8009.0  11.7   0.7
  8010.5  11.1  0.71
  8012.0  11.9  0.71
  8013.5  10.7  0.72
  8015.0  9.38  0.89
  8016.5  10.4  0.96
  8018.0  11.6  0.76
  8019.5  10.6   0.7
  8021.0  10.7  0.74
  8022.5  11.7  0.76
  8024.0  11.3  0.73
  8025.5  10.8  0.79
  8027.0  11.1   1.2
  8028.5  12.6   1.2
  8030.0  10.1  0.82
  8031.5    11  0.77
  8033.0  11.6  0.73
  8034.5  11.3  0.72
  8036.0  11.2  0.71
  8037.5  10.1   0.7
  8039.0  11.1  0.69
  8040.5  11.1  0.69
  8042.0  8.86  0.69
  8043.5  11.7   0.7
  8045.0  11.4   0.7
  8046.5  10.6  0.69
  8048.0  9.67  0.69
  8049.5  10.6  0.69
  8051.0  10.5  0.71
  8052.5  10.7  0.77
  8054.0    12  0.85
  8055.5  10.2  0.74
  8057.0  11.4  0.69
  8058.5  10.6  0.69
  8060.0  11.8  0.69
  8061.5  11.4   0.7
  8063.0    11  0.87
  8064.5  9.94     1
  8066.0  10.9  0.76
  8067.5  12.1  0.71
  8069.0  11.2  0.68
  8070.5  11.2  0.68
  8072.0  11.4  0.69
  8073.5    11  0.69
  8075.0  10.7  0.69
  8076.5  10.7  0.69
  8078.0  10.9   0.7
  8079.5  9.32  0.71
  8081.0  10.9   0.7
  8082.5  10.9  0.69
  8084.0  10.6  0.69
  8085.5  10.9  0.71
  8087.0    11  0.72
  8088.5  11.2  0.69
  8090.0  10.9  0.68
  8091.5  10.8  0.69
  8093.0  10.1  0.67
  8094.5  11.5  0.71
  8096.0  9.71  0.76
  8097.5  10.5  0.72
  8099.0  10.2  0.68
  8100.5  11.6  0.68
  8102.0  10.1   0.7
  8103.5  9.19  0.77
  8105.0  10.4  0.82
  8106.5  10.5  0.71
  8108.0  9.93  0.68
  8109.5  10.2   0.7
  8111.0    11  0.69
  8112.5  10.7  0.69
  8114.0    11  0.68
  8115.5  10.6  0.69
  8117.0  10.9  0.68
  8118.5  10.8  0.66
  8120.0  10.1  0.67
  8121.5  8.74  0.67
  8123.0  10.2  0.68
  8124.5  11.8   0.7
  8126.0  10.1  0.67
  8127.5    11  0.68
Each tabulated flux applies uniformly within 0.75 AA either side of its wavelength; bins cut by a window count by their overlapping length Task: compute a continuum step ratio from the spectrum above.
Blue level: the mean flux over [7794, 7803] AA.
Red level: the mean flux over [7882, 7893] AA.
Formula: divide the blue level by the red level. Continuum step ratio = 0.93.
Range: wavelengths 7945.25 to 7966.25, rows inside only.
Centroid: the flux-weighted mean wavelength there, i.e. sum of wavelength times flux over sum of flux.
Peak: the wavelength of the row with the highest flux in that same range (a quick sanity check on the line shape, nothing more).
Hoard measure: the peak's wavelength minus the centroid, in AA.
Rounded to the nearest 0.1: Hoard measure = 3.7 AA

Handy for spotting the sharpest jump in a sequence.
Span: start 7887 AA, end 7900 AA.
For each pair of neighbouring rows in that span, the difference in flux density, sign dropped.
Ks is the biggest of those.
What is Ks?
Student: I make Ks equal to 2.96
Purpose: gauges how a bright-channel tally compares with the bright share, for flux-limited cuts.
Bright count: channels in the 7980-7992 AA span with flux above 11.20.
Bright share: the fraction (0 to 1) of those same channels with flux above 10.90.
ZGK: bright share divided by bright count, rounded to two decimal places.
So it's 0.16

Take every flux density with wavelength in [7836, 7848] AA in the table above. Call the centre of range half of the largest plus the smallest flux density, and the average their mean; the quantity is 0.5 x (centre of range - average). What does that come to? 0.16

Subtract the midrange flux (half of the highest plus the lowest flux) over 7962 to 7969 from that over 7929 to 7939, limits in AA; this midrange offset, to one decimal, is -1.0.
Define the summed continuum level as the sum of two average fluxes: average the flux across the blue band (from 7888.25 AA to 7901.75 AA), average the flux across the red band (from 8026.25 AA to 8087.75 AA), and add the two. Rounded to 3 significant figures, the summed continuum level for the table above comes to 21.8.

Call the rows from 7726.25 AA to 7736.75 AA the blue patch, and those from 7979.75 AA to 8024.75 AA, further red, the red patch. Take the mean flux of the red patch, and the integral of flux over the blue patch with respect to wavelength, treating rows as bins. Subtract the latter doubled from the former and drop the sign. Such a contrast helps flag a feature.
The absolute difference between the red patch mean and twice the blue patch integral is 203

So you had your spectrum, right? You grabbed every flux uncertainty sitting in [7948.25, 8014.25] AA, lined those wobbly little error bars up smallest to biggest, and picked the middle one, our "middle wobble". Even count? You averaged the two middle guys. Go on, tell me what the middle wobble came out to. 0.730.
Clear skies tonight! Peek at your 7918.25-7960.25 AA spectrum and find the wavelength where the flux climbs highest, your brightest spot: 7932.5 AA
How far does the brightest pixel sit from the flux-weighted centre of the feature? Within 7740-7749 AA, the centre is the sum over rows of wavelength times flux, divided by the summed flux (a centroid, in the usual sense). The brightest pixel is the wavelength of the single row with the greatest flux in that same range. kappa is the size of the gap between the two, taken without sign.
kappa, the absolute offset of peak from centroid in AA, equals 3.7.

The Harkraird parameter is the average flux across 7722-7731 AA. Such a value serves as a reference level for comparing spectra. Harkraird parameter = 10.3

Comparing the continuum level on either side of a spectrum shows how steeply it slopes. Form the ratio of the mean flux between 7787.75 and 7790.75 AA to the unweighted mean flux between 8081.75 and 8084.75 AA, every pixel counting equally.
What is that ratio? 1.00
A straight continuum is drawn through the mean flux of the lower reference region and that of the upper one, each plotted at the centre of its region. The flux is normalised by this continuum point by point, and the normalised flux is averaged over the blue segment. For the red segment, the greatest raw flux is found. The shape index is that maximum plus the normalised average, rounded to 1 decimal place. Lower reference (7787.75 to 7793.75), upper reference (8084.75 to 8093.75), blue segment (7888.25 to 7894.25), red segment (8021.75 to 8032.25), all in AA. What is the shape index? 13.7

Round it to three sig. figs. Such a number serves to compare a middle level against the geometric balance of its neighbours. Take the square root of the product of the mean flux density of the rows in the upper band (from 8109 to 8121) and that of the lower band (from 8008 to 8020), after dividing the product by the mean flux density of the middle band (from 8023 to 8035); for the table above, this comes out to 3.22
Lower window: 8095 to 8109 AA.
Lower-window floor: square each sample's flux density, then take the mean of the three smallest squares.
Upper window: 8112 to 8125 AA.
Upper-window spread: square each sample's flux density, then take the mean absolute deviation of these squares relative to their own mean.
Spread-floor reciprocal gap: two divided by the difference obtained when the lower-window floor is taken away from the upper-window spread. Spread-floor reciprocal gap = -0.0248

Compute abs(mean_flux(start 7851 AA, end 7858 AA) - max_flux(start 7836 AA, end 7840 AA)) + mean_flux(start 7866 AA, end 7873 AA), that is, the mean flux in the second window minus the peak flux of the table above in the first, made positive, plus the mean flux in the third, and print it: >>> 12.8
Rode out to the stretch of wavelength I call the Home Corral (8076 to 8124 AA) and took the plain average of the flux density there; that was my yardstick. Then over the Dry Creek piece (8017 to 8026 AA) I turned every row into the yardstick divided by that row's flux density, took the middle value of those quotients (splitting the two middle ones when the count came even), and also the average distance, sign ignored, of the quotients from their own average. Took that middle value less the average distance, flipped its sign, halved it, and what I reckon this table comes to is -0.458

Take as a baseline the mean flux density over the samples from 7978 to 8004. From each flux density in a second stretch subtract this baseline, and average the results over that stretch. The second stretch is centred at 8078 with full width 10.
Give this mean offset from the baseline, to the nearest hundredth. -0.37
